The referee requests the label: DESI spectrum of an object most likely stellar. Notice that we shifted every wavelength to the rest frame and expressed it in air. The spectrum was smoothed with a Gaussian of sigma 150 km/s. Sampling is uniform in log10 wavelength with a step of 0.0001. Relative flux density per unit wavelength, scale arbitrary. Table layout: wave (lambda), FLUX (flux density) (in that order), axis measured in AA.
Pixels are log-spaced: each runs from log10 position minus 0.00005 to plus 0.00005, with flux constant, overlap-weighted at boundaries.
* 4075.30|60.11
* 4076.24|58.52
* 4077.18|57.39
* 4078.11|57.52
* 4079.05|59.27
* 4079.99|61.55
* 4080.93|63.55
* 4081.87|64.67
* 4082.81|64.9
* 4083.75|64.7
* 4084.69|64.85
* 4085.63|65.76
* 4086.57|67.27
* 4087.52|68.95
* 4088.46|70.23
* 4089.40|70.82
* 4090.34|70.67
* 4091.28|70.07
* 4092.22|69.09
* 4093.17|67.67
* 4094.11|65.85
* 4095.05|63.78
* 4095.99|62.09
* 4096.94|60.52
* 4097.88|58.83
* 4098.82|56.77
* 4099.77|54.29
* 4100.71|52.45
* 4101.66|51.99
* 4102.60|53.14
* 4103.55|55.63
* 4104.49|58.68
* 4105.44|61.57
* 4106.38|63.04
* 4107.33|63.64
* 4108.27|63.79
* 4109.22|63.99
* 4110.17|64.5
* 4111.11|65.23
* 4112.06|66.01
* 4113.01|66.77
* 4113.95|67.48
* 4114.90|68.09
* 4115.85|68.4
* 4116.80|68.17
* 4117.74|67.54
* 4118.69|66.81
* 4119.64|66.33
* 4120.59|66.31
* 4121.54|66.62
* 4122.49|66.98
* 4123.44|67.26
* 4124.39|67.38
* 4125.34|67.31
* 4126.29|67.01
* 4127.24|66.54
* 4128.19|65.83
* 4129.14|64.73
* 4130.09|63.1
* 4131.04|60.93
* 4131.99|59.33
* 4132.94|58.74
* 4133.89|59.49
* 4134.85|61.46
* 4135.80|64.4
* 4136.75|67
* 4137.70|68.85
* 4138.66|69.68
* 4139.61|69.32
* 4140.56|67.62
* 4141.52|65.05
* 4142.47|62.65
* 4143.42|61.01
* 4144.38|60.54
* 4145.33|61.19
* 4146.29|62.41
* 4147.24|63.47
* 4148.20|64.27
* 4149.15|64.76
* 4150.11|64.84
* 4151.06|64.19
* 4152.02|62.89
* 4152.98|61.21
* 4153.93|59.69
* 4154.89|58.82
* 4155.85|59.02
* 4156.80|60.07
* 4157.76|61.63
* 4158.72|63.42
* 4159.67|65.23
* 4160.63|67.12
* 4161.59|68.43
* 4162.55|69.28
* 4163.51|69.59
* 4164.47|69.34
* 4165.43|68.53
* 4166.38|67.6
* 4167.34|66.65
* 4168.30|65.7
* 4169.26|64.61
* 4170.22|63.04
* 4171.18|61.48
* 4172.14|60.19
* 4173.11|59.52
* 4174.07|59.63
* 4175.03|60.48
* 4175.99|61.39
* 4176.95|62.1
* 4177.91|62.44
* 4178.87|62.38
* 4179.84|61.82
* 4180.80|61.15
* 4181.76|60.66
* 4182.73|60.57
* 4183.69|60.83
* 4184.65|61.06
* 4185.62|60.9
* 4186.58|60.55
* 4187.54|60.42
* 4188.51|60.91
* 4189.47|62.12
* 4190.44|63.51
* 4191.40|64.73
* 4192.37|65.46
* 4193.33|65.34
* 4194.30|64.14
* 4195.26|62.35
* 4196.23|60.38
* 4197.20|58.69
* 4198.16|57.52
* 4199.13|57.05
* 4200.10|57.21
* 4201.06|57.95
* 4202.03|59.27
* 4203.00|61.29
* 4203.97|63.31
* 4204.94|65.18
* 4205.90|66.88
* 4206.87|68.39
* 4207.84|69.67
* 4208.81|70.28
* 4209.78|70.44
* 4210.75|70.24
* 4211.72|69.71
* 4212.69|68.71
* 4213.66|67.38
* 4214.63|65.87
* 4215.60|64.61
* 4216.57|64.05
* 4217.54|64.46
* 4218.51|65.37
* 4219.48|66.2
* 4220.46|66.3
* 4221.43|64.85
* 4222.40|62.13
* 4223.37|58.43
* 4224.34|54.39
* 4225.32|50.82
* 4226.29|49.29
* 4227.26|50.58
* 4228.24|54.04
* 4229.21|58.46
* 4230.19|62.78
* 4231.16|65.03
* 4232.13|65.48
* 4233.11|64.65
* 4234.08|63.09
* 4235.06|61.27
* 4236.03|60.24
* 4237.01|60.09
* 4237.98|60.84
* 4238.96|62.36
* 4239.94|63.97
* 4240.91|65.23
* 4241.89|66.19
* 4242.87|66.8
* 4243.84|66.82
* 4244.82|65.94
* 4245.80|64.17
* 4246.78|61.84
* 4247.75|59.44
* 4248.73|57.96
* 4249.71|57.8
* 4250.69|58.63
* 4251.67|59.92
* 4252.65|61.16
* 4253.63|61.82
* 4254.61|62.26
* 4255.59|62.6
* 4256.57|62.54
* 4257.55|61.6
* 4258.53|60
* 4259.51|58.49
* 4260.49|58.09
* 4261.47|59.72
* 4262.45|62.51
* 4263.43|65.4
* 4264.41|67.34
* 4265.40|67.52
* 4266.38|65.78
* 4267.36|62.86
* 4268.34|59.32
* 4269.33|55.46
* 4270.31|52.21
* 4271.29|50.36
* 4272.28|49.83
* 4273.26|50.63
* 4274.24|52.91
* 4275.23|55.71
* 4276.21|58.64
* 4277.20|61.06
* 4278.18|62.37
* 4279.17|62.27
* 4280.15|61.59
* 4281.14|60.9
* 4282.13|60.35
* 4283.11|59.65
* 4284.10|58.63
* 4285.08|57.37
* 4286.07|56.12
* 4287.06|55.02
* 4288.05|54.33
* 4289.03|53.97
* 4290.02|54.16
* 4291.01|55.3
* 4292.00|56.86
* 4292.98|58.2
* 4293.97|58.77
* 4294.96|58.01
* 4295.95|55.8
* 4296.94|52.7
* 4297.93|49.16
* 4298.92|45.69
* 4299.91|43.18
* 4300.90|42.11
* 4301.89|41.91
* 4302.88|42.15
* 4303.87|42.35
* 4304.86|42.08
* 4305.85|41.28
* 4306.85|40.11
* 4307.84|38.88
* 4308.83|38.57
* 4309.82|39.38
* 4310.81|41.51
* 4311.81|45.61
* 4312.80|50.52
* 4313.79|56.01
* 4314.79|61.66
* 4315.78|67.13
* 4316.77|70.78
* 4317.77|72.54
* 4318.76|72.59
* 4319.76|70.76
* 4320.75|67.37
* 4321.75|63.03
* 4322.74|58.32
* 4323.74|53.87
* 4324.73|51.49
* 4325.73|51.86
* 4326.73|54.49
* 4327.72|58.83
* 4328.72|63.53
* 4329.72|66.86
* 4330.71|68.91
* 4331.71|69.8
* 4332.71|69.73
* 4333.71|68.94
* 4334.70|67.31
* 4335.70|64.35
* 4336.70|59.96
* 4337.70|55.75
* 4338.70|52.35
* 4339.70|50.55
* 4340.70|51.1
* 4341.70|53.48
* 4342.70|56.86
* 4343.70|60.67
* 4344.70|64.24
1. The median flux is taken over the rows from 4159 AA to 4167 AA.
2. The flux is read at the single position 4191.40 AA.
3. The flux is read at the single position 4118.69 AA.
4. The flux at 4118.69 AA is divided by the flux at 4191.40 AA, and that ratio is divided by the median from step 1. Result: 0.015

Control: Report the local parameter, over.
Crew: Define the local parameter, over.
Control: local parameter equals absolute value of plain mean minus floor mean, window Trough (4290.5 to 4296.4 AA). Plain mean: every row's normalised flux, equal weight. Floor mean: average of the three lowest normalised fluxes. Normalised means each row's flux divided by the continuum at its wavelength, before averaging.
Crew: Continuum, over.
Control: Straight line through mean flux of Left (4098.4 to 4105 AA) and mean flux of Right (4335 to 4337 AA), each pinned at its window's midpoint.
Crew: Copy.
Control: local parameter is 0.019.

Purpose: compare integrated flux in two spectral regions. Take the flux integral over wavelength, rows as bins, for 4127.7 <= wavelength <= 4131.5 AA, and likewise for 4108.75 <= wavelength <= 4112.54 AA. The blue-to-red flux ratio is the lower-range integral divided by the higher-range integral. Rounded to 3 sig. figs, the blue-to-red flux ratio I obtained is 1.02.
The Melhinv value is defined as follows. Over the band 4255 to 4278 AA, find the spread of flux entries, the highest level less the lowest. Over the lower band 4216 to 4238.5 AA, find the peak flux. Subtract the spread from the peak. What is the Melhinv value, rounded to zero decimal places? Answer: 49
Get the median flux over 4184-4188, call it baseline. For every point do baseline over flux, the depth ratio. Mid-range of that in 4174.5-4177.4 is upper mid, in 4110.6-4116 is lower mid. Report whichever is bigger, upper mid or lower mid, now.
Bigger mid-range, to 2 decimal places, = 0.99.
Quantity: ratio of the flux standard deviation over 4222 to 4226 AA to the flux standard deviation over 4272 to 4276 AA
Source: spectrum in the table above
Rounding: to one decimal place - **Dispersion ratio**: 1.9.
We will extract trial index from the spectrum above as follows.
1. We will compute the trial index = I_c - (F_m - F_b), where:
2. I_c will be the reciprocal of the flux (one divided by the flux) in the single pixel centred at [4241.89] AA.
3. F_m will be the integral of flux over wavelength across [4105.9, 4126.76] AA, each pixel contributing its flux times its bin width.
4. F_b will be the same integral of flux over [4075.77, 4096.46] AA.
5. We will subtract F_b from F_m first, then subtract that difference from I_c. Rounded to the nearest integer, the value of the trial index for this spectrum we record -38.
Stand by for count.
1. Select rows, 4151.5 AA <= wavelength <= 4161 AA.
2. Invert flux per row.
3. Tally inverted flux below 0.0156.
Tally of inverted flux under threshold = 2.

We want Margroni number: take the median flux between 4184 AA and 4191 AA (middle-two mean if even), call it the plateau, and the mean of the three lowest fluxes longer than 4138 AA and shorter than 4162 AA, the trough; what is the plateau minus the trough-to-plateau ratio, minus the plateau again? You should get -0.972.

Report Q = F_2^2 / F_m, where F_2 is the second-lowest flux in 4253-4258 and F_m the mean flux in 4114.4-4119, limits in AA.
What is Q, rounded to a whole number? 56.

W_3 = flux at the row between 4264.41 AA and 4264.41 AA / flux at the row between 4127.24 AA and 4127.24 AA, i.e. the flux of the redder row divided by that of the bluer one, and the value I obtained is 1.01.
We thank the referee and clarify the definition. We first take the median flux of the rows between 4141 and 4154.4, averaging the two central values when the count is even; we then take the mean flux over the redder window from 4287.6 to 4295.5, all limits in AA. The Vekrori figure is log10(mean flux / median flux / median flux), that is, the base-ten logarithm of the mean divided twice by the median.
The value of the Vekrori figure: -1.85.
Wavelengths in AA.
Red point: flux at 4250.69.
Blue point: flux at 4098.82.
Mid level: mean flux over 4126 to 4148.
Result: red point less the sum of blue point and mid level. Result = -62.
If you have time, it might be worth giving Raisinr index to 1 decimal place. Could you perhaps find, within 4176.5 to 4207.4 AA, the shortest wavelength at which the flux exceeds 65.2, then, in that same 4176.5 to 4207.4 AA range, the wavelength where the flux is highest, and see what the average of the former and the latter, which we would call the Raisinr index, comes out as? 4199.6 AA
